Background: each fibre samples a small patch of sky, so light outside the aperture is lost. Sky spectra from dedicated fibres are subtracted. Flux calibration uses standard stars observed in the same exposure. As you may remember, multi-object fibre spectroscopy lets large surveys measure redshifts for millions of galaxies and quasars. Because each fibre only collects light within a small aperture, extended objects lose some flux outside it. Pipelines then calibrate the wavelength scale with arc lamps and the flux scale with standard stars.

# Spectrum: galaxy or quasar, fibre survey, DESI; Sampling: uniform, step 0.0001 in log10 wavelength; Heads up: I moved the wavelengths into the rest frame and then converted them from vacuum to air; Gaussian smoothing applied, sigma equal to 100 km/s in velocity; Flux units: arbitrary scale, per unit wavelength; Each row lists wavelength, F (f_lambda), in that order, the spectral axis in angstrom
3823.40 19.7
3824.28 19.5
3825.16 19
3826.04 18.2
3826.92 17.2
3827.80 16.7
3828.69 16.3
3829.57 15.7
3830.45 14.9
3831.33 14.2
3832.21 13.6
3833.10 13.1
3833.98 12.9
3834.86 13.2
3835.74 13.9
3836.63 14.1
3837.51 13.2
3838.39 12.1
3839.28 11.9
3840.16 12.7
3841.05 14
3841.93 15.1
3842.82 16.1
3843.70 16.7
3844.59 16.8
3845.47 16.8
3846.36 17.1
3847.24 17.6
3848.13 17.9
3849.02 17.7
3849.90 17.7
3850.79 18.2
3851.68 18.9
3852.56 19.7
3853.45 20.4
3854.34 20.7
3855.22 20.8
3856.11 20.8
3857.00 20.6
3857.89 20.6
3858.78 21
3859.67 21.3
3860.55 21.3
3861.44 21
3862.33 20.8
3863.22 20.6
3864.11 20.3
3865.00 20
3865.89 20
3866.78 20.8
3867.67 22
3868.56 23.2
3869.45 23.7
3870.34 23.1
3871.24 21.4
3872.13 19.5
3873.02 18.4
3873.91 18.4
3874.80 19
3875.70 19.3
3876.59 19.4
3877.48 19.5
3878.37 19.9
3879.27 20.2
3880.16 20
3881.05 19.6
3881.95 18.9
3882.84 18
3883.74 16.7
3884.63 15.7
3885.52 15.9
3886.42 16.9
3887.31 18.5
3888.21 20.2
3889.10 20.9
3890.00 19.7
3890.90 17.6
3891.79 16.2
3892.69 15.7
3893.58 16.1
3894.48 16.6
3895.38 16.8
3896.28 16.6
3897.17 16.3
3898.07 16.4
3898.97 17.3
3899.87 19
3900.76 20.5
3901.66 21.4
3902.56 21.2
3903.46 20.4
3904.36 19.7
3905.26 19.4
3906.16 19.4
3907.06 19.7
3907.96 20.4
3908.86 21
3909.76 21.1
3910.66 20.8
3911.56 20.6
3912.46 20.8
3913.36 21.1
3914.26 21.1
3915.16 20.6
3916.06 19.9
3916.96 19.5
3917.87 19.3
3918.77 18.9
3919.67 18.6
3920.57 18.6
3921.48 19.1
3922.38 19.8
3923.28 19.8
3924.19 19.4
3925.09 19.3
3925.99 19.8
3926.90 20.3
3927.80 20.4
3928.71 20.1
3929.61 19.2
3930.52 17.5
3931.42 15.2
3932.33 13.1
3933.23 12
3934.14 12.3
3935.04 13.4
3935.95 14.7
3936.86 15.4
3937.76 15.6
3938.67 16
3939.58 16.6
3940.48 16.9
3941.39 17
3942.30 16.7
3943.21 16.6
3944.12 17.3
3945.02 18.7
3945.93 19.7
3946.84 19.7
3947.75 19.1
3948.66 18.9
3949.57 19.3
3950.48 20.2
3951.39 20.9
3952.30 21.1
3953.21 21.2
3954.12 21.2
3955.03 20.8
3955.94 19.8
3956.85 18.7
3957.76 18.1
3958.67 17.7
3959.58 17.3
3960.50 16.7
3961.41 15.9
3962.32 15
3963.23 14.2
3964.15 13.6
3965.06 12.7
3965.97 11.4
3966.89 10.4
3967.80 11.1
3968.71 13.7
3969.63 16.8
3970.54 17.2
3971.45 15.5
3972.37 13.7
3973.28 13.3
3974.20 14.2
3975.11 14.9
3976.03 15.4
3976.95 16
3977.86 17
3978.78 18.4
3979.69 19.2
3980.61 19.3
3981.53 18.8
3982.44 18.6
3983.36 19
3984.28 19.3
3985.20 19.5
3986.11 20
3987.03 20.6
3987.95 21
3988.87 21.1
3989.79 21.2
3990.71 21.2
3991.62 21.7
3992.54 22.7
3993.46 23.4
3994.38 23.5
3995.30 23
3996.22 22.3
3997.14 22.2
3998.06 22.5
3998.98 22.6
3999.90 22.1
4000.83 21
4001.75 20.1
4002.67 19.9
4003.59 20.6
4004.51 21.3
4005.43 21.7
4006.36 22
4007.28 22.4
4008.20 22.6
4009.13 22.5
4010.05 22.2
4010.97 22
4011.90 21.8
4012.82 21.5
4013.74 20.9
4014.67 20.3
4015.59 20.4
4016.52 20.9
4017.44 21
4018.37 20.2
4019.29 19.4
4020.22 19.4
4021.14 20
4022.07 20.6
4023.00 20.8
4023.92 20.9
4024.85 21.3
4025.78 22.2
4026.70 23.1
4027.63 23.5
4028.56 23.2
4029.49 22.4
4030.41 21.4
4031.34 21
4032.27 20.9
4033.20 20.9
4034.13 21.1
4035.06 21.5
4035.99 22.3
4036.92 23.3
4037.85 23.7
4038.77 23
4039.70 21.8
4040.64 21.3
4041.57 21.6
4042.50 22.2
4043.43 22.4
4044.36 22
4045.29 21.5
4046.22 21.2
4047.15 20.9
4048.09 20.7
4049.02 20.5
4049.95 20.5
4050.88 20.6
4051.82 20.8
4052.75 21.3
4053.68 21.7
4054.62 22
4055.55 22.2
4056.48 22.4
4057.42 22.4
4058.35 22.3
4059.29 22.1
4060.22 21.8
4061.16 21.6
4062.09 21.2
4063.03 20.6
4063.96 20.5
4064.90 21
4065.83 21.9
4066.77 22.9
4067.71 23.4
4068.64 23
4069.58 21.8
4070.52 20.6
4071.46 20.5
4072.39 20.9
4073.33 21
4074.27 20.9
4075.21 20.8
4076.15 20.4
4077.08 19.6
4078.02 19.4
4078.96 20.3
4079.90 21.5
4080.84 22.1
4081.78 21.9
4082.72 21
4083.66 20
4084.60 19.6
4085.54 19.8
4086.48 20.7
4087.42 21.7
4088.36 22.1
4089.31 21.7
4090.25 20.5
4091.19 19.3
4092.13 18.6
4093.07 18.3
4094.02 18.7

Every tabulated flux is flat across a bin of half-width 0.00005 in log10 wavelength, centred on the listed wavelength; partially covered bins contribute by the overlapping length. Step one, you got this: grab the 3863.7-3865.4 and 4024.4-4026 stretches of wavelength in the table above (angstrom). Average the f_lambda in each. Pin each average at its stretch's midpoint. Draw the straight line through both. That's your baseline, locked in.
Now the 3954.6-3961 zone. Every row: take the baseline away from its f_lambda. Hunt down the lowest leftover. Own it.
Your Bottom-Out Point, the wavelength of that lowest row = 3960.50 angstrom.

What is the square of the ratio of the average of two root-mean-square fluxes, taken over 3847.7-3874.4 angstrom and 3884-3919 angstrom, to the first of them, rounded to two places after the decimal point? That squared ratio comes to 0.93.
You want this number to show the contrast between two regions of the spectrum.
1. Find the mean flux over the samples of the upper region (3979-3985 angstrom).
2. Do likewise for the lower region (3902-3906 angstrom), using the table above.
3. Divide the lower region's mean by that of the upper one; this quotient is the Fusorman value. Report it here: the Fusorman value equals 1.06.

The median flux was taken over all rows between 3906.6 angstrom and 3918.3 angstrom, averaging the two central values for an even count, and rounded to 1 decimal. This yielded 20.6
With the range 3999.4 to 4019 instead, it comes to 21.3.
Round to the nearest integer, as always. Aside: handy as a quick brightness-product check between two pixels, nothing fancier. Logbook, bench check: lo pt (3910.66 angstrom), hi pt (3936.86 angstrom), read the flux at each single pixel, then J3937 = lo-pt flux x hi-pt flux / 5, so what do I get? 64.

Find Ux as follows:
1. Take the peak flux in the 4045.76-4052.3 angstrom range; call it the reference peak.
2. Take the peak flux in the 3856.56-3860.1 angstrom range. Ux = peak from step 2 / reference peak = 1.00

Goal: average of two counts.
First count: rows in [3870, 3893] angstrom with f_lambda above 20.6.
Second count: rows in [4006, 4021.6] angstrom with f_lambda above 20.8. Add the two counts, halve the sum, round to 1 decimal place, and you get 7.0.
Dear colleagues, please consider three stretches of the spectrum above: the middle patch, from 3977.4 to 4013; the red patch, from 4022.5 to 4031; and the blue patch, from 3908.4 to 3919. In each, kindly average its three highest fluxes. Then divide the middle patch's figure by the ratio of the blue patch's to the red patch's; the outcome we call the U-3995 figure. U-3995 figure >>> 26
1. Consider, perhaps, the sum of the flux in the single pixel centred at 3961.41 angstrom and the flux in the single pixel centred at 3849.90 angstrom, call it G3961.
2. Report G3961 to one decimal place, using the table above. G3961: 33.6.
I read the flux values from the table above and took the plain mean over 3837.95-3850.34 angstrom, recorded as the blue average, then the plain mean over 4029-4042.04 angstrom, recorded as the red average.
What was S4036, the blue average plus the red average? 38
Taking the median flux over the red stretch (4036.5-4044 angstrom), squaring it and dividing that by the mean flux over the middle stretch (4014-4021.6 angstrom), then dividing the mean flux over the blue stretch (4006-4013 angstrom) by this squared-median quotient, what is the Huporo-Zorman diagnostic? 0.90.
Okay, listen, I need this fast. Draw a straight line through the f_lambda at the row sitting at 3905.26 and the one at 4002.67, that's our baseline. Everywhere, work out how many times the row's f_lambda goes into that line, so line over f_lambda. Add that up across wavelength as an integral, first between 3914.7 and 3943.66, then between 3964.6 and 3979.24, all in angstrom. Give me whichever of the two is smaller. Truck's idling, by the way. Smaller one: 20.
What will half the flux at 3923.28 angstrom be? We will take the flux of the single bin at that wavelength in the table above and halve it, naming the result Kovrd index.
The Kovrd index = 9.9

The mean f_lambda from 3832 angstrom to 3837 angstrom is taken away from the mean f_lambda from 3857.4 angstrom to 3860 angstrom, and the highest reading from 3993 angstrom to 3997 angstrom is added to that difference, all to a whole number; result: 31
